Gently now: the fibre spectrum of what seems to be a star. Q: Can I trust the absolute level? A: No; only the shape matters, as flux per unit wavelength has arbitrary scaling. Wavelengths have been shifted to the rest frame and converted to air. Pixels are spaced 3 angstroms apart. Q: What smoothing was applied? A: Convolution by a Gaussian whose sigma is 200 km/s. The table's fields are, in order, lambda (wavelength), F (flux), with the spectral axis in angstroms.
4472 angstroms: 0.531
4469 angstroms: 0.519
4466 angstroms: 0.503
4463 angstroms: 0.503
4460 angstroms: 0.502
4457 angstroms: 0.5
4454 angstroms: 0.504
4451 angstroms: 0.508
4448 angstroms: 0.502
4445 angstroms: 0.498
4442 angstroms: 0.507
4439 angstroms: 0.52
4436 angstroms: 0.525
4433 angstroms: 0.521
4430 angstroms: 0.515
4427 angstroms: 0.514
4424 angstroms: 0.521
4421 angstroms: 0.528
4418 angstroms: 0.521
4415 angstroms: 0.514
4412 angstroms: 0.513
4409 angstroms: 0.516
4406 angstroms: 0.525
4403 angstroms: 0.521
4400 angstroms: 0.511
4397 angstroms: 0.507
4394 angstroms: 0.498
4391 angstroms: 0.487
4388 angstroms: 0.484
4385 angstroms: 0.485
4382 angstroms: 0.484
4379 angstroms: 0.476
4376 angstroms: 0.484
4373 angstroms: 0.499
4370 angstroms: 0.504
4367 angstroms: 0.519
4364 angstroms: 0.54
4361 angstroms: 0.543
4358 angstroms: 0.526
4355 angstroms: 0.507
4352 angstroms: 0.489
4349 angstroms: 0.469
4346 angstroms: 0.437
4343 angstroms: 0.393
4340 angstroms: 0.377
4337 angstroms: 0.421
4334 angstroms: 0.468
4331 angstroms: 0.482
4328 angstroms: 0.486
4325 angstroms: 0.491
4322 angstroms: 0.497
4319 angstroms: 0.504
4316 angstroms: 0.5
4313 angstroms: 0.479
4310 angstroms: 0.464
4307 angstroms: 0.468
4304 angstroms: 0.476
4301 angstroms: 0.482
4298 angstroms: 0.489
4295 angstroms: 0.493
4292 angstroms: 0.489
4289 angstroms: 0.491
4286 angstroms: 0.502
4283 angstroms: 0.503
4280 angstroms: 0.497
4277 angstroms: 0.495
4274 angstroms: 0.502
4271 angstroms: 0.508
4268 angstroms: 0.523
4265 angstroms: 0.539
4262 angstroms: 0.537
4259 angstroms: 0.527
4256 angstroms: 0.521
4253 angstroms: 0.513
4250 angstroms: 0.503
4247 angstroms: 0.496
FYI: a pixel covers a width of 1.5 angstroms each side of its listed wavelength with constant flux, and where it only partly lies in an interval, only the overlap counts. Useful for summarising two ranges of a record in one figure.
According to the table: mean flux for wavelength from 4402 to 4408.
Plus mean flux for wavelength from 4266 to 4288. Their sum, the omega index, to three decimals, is 1.027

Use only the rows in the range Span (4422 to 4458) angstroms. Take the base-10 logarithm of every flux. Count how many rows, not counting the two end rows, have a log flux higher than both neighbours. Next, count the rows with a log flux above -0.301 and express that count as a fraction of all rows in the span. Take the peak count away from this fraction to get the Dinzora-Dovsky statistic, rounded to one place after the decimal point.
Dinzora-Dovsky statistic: -1.2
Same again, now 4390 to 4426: -1.2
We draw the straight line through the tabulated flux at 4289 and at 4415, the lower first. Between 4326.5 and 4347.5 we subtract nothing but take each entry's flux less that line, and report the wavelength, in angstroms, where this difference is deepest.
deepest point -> 4340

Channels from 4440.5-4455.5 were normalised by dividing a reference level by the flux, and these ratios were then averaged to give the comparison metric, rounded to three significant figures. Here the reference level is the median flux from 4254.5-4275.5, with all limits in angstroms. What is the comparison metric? 1.04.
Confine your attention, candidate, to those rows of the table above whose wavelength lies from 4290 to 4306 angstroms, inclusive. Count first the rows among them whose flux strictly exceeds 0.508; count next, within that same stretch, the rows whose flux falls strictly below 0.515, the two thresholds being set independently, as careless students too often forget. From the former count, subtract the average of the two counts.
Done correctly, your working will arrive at -2.5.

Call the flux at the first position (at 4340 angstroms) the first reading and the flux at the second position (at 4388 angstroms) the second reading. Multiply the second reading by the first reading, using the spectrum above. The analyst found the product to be 0.18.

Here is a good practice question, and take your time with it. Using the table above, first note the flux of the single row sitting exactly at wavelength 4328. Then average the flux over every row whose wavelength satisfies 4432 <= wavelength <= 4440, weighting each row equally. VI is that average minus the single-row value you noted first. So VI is 0.036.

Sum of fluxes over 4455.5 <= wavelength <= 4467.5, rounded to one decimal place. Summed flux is 2.0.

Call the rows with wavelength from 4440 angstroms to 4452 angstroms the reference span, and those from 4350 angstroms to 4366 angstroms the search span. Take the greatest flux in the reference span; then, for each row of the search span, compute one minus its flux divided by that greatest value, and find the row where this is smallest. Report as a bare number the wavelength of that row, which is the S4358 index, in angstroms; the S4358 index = 4361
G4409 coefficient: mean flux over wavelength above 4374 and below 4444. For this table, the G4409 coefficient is 0.508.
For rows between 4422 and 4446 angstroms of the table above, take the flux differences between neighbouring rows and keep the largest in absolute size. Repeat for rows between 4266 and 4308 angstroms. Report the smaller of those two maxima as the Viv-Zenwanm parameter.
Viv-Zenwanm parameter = 0.0130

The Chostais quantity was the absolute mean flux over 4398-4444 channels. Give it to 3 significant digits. 0.518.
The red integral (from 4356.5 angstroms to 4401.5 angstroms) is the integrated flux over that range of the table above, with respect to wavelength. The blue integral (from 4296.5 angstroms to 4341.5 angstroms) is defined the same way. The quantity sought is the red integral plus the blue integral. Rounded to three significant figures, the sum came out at 43.9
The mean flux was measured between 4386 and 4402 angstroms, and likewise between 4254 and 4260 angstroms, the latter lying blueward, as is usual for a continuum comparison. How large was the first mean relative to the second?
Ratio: 0.95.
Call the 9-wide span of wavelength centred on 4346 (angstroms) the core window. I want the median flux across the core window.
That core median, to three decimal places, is 0.437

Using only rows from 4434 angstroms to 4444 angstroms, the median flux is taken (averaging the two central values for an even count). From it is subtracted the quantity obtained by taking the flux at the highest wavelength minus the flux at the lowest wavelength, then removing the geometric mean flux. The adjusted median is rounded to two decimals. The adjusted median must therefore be 1.06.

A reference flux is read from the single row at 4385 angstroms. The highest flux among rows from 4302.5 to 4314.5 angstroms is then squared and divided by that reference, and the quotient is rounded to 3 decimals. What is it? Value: 0.473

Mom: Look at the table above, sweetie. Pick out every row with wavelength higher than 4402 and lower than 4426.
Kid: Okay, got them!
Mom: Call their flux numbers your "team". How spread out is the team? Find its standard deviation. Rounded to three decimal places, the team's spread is 0.005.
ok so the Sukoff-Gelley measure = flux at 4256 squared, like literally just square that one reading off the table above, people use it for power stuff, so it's 0.271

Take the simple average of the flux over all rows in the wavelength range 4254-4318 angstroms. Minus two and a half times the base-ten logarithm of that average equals 0.754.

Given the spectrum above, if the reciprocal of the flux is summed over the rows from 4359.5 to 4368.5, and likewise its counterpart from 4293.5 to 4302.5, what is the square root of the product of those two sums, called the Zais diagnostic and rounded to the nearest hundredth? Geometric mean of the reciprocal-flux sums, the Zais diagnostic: 5.88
